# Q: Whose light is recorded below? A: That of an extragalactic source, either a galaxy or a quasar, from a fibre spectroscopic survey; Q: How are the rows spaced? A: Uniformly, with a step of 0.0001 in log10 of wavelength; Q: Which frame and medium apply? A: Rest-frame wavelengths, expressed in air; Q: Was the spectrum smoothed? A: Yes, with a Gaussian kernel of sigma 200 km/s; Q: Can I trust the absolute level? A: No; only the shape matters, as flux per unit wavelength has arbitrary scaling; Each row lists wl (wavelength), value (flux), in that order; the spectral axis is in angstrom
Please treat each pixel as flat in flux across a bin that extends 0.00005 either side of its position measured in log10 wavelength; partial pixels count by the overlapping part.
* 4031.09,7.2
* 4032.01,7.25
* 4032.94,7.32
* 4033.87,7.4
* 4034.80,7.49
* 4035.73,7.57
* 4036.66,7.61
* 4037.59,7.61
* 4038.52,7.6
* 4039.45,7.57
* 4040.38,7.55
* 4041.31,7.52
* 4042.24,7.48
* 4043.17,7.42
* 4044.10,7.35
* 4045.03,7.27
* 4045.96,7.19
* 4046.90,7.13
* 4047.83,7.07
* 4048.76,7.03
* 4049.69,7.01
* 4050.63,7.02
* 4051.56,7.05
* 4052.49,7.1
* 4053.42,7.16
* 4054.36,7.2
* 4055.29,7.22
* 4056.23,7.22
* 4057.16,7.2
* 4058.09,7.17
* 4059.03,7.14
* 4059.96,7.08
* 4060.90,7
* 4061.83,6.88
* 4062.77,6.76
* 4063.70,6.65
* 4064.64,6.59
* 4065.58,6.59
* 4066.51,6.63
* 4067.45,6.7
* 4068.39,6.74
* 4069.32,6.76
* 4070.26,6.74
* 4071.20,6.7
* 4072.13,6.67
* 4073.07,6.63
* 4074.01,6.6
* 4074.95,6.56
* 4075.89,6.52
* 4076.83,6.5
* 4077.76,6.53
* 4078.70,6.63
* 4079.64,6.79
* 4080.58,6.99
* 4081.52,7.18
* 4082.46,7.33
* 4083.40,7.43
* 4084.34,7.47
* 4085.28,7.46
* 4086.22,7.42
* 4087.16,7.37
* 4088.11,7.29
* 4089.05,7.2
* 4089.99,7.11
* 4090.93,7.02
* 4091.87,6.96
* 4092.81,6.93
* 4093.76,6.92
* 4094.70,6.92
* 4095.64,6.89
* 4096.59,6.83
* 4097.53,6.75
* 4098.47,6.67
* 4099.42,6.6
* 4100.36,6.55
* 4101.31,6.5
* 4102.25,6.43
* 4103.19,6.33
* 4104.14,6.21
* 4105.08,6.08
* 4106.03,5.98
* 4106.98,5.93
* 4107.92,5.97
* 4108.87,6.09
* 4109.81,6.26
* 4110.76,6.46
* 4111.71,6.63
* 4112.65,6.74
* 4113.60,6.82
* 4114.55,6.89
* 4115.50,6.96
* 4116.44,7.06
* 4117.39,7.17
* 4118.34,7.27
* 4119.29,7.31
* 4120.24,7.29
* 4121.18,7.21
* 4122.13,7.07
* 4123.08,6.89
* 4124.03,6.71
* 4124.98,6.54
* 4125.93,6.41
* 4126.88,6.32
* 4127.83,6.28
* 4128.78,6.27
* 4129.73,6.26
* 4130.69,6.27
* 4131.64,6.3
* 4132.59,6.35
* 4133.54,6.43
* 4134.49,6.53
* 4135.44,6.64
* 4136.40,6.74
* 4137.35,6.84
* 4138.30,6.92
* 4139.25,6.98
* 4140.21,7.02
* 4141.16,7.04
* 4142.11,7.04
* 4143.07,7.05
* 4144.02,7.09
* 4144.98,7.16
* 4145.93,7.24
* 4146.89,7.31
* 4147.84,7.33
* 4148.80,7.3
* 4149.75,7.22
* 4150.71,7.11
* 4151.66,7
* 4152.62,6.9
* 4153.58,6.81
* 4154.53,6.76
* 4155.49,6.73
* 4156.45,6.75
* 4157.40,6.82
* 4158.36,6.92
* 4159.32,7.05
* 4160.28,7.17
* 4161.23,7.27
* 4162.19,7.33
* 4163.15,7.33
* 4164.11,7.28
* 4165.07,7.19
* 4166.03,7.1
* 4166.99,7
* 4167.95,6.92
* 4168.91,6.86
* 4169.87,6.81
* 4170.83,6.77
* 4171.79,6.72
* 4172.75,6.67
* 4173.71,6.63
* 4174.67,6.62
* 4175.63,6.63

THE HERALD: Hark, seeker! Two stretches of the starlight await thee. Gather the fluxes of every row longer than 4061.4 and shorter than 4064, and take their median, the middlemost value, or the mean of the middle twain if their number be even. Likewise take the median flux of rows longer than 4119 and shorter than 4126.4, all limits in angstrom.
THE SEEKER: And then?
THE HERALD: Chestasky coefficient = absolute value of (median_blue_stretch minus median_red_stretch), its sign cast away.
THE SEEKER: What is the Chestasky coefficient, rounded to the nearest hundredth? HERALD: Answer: 0.22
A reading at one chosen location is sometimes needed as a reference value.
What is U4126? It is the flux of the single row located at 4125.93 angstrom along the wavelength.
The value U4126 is 6.41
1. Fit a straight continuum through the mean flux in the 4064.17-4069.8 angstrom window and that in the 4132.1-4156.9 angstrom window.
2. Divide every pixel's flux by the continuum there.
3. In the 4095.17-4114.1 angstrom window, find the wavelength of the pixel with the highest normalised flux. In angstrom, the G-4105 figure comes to 4095.64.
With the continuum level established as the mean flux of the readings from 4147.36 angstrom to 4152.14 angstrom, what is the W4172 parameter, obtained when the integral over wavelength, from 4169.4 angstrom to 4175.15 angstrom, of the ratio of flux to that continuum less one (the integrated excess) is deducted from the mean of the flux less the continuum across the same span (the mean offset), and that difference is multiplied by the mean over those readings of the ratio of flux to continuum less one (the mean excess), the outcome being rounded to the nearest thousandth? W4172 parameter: 0.007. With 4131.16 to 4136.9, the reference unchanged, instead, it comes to 0.014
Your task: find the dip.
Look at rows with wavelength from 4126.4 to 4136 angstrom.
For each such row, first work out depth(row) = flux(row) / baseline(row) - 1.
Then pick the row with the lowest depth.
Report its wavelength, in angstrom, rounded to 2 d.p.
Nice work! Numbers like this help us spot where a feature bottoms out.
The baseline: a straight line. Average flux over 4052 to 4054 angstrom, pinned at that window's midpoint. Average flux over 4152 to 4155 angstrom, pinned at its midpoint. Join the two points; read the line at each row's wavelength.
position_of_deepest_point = 4129.73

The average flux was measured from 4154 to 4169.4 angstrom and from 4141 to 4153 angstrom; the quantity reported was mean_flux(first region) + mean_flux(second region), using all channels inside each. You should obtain 14.2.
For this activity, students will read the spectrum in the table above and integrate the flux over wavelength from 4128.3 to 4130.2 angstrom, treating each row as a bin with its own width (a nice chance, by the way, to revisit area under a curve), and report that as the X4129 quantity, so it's 12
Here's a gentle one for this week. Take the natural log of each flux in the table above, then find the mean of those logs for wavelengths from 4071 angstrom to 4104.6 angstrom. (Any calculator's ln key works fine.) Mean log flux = 1.92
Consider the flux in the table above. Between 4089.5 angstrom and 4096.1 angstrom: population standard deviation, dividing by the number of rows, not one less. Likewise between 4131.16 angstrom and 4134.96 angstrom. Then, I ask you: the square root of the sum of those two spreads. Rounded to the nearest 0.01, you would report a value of 0.40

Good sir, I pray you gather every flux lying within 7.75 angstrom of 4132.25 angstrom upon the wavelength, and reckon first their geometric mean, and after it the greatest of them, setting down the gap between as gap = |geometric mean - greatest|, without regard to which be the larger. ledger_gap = 0.48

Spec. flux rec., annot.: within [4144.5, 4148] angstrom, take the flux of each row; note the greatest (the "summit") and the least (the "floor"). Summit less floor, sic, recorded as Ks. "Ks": 0.17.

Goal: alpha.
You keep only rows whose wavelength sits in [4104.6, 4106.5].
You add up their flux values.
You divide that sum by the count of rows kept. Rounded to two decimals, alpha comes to 6.03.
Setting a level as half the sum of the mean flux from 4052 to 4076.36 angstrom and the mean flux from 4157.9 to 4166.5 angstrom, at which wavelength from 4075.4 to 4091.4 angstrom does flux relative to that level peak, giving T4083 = 4084.34 angstrom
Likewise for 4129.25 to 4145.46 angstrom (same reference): 4144.98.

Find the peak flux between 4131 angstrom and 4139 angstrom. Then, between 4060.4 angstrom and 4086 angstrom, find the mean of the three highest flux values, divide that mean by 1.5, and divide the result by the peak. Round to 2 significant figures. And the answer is 0.72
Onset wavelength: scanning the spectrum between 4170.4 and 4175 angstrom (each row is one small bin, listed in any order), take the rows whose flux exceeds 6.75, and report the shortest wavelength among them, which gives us 4170.83 angstrom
